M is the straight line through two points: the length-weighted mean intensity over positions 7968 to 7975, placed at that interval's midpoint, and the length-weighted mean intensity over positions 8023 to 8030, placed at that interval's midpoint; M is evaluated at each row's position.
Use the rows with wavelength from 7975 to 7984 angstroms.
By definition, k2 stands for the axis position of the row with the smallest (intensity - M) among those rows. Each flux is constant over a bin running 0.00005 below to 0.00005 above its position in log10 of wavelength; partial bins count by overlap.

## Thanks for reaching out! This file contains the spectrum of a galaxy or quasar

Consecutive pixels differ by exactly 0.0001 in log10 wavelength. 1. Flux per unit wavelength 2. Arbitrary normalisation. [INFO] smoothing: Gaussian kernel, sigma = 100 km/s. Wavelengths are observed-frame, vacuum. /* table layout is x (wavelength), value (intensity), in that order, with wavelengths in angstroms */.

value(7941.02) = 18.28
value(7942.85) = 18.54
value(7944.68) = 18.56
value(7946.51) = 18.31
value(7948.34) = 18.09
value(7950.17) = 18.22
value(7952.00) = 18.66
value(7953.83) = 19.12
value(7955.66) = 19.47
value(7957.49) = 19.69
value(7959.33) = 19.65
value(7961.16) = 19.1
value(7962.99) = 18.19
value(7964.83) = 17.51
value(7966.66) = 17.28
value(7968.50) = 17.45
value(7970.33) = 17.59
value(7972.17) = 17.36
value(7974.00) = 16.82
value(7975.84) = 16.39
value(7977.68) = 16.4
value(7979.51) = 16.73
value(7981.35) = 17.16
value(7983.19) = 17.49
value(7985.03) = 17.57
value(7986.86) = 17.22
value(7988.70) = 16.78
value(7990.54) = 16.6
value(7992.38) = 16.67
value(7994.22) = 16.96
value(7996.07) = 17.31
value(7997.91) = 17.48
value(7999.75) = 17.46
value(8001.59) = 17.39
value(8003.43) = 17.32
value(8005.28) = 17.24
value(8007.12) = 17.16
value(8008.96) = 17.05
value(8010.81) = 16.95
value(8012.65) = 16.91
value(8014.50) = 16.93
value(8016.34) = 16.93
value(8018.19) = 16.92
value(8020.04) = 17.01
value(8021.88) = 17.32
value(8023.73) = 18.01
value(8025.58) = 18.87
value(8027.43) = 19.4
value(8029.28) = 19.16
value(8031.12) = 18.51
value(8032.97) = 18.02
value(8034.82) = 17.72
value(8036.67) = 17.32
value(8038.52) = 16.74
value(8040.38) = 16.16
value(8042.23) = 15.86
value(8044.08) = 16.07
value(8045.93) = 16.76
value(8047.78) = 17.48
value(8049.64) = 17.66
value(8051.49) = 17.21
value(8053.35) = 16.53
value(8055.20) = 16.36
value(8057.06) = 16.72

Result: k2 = 7977.68 angstroms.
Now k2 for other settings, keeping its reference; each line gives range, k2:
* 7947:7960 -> 7948.34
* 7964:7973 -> 7972.17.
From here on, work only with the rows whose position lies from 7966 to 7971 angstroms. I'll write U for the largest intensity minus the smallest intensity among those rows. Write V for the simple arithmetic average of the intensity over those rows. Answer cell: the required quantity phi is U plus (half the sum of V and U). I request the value 9.2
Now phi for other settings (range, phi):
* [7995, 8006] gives 9.0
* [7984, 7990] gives 9.8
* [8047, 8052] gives 9.4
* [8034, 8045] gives 11.1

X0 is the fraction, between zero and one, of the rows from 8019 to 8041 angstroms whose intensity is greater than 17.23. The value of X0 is 0.75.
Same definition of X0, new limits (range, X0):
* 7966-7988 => 0.50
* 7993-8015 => 0.50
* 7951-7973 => 1.00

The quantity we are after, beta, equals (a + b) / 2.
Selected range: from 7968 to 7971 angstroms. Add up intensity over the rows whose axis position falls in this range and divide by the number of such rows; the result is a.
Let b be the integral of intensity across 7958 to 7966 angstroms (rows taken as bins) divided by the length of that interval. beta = 18.1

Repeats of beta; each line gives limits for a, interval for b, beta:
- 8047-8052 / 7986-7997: 17.2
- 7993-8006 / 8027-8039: 17.7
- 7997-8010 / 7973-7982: 17.0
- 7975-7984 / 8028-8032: 17.9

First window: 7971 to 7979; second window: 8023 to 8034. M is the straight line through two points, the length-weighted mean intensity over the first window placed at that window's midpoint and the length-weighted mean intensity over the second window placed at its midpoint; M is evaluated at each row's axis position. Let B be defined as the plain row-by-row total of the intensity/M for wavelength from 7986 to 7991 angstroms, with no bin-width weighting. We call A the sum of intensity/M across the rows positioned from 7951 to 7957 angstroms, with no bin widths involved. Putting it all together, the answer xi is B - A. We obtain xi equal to -0.64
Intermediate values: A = 3.57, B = 2.93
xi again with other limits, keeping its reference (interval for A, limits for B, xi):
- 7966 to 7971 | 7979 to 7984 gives -0.14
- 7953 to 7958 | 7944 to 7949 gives -0.14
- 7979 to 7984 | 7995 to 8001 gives -0.05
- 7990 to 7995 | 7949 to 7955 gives 0.62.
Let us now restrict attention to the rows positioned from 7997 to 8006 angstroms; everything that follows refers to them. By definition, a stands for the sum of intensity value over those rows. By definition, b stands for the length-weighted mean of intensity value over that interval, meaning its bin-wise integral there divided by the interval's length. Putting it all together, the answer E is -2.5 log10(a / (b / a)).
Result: -6.59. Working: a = 86.9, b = 17.4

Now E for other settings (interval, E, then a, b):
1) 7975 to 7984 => -6.56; 84.2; 16.8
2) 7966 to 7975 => -6.59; 86.5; 17.3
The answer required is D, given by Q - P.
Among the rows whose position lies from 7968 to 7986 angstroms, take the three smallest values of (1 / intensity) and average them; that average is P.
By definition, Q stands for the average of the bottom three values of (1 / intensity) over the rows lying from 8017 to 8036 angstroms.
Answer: -0.005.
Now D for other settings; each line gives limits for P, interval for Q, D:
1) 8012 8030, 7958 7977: 0.000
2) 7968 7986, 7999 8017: 0.001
